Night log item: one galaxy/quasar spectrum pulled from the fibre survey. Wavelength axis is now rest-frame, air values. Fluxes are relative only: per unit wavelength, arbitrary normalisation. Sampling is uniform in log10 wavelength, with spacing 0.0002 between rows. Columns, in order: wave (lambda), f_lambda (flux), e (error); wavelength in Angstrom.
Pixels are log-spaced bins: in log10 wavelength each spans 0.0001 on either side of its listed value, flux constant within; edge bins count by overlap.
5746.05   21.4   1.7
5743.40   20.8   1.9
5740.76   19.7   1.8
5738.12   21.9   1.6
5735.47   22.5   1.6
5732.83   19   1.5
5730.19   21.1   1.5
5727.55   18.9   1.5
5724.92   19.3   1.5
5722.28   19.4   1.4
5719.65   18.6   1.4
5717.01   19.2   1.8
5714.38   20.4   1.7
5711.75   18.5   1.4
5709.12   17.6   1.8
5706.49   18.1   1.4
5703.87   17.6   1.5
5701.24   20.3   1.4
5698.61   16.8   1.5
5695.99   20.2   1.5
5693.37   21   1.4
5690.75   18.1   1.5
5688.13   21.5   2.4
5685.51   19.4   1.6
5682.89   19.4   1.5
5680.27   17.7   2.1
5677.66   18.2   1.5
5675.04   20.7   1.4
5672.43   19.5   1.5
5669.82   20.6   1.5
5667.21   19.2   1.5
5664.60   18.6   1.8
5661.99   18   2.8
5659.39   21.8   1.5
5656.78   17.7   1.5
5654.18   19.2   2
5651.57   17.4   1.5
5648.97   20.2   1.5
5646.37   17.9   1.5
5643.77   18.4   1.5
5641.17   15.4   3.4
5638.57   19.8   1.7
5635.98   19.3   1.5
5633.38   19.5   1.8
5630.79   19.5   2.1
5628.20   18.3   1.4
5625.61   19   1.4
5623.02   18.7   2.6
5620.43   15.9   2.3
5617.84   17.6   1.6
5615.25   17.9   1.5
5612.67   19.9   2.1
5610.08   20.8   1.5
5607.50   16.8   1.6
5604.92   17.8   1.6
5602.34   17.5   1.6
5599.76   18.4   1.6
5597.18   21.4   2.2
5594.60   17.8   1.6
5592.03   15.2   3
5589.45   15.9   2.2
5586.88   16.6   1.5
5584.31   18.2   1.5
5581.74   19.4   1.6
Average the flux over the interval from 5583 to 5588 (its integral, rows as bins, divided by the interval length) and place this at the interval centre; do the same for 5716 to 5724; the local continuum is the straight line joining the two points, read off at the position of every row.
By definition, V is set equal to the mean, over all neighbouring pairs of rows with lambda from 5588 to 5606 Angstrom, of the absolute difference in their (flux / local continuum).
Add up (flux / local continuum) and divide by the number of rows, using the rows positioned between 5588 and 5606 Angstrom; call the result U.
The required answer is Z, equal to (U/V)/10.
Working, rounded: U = 1.01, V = 0.105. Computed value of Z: 1.0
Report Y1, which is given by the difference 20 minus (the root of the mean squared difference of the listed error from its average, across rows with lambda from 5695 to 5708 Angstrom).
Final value 20.0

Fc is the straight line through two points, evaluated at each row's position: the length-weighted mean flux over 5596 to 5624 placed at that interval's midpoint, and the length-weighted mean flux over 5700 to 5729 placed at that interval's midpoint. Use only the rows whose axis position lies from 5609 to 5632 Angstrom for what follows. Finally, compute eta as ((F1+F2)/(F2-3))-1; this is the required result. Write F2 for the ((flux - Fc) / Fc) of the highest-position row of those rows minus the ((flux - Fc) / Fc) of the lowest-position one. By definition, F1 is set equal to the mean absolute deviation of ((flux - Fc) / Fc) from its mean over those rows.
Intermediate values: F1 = 0.058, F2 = -0.076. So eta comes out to -0.994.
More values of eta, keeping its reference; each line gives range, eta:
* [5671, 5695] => -1.044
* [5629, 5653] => -0.983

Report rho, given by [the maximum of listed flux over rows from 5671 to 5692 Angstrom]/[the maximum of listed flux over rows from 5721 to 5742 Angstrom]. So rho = 0.96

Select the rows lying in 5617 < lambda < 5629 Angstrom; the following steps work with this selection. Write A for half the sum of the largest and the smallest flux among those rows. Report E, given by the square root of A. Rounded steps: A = 17.45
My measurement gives 4.18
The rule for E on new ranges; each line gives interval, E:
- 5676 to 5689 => 4.43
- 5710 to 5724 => 4.41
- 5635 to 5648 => 4.20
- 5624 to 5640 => 4.36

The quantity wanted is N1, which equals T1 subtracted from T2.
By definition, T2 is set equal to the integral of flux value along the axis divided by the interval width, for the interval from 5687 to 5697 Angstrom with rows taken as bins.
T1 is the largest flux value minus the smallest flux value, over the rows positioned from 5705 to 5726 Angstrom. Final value 17.4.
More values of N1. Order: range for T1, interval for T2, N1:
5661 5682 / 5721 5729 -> 16.2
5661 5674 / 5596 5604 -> 16.4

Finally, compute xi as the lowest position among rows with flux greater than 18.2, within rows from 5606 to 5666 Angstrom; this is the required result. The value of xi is 5610.08 Angstrom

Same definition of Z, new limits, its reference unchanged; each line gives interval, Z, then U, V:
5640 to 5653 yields 0.8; 0.98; 0.118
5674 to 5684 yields 1.2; 1.02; 0.085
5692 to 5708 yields 0.9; 1.01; 0.116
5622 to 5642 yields 1.8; 1.04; 0.058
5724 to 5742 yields 1.1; 1.06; 0.096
